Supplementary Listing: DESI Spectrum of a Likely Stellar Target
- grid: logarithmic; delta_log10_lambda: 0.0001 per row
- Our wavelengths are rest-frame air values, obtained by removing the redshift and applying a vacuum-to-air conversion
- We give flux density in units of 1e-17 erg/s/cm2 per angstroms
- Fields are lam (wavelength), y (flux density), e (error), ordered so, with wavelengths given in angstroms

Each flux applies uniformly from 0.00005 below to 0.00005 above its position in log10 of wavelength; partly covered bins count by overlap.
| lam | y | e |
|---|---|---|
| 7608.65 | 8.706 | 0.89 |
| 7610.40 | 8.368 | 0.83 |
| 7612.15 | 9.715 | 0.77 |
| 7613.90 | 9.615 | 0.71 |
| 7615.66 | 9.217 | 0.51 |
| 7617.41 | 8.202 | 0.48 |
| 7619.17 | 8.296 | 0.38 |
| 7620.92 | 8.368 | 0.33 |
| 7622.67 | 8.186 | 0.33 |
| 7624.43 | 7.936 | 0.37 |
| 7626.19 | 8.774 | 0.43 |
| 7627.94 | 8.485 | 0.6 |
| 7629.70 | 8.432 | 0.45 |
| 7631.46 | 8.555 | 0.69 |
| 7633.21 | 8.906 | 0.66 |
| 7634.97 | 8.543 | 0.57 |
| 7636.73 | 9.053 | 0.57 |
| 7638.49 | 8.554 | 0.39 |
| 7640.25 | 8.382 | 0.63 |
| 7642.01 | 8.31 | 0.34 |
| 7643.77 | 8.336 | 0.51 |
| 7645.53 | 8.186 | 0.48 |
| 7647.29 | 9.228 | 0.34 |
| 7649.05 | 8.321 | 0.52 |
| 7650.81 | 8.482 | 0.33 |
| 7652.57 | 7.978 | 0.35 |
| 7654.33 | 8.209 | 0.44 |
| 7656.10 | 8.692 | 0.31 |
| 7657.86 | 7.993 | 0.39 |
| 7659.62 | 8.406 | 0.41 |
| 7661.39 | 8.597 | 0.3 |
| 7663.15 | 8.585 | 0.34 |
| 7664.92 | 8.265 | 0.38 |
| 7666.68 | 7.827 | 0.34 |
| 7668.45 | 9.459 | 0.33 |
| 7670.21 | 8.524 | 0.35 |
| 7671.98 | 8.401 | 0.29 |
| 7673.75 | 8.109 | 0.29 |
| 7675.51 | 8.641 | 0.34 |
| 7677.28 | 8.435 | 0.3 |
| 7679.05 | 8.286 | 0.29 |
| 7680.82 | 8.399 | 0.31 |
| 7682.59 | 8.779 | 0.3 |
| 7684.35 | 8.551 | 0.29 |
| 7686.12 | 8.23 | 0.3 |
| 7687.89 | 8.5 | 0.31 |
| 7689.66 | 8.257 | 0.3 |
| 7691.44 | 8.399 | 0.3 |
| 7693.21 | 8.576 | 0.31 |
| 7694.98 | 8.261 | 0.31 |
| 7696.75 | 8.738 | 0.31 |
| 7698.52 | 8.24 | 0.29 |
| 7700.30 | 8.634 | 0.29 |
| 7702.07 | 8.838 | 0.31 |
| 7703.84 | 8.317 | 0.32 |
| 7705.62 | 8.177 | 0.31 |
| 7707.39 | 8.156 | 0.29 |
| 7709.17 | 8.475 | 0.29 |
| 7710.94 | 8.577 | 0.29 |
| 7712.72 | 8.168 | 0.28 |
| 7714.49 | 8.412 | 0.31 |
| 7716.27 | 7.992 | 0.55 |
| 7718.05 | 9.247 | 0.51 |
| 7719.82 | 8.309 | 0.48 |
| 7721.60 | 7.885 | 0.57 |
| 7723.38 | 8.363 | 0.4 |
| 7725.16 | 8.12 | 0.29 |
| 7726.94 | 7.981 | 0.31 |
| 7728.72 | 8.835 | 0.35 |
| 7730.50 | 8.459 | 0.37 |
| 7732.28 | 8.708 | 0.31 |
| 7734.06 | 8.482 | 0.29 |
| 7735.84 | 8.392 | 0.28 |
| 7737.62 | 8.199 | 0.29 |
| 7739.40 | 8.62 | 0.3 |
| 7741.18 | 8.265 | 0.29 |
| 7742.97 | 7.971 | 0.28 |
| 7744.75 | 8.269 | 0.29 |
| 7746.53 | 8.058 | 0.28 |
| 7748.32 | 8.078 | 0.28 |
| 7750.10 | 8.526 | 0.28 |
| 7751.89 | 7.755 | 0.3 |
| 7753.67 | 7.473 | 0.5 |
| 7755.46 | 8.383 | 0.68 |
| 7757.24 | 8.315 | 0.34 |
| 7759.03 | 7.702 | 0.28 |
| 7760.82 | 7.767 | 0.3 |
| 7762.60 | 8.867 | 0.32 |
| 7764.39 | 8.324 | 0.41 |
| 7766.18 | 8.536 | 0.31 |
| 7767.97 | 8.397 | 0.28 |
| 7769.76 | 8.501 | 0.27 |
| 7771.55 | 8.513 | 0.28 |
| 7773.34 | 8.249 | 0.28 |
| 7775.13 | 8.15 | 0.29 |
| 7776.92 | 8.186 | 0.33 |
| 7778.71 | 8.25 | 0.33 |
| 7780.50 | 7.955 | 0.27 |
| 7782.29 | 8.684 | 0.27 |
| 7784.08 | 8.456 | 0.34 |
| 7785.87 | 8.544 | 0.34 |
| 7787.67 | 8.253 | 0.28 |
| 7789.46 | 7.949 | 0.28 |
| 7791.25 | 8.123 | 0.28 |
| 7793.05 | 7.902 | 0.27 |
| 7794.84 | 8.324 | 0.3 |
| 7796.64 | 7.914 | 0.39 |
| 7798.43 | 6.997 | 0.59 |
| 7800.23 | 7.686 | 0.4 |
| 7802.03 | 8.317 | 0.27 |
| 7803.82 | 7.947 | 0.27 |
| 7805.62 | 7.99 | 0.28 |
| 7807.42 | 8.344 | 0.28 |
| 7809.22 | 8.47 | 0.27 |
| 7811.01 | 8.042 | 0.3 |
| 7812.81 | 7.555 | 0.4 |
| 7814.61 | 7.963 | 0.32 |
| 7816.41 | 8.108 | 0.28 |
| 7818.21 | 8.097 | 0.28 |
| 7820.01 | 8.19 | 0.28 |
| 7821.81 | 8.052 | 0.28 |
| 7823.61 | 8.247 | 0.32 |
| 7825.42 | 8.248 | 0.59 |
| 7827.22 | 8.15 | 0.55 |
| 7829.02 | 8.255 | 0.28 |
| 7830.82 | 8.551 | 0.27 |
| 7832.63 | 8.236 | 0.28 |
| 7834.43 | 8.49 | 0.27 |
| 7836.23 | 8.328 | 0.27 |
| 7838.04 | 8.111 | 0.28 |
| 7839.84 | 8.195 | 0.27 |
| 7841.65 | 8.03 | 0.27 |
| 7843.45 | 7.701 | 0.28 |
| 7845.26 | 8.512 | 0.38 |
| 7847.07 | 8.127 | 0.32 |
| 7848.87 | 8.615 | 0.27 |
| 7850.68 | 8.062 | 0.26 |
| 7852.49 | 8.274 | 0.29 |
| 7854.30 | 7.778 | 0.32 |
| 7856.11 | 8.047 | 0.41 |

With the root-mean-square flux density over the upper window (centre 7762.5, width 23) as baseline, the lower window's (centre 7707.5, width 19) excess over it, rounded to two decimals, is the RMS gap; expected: 0.14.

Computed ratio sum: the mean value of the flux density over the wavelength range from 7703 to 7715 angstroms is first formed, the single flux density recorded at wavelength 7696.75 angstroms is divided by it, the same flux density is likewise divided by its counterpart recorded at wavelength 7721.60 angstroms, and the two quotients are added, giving 2.16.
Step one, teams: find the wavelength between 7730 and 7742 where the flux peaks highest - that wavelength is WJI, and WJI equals 7732.28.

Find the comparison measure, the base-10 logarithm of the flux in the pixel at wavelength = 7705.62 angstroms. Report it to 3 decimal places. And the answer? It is 0.913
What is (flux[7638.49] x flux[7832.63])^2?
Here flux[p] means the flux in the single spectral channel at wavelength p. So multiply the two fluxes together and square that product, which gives 4963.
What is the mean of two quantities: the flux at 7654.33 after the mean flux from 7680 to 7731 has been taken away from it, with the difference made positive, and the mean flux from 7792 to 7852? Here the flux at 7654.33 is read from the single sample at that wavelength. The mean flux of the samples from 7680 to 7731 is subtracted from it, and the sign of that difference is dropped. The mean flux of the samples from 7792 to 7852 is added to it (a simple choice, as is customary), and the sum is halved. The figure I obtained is 4.16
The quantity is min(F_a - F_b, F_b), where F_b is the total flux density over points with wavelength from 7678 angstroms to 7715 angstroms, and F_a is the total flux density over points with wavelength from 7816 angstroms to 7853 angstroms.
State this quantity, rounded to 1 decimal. -4.4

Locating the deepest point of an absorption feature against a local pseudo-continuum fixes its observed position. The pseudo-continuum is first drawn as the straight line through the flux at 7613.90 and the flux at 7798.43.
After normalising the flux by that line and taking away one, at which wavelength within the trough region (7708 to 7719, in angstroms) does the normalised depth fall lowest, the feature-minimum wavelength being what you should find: 7716.27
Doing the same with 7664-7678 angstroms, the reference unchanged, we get 7666.68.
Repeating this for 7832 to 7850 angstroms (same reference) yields 7843.45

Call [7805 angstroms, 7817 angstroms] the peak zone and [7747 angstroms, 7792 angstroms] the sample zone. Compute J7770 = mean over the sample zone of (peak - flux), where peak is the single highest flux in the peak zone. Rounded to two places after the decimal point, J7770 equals 0.23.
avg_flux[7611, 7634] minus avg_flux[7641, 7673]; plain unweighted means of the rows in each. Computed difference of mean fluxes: 0.23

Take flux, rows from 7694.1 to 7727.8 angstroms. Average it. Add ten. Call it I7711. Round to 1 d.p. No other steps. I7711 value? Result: 18.4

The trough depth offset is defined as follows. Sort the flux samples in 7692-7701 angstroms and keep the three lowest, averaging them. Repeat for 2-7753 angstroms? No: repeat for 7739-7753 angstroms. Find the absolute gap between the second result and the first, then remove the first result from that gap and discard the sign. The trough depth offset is 7.93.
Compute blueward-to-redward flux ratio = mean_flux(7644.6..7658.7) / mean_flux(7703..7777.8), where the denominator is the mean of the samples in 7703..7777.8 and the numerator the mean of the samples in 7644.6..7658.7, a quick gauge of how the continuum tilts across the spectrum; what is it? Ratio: 1.01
